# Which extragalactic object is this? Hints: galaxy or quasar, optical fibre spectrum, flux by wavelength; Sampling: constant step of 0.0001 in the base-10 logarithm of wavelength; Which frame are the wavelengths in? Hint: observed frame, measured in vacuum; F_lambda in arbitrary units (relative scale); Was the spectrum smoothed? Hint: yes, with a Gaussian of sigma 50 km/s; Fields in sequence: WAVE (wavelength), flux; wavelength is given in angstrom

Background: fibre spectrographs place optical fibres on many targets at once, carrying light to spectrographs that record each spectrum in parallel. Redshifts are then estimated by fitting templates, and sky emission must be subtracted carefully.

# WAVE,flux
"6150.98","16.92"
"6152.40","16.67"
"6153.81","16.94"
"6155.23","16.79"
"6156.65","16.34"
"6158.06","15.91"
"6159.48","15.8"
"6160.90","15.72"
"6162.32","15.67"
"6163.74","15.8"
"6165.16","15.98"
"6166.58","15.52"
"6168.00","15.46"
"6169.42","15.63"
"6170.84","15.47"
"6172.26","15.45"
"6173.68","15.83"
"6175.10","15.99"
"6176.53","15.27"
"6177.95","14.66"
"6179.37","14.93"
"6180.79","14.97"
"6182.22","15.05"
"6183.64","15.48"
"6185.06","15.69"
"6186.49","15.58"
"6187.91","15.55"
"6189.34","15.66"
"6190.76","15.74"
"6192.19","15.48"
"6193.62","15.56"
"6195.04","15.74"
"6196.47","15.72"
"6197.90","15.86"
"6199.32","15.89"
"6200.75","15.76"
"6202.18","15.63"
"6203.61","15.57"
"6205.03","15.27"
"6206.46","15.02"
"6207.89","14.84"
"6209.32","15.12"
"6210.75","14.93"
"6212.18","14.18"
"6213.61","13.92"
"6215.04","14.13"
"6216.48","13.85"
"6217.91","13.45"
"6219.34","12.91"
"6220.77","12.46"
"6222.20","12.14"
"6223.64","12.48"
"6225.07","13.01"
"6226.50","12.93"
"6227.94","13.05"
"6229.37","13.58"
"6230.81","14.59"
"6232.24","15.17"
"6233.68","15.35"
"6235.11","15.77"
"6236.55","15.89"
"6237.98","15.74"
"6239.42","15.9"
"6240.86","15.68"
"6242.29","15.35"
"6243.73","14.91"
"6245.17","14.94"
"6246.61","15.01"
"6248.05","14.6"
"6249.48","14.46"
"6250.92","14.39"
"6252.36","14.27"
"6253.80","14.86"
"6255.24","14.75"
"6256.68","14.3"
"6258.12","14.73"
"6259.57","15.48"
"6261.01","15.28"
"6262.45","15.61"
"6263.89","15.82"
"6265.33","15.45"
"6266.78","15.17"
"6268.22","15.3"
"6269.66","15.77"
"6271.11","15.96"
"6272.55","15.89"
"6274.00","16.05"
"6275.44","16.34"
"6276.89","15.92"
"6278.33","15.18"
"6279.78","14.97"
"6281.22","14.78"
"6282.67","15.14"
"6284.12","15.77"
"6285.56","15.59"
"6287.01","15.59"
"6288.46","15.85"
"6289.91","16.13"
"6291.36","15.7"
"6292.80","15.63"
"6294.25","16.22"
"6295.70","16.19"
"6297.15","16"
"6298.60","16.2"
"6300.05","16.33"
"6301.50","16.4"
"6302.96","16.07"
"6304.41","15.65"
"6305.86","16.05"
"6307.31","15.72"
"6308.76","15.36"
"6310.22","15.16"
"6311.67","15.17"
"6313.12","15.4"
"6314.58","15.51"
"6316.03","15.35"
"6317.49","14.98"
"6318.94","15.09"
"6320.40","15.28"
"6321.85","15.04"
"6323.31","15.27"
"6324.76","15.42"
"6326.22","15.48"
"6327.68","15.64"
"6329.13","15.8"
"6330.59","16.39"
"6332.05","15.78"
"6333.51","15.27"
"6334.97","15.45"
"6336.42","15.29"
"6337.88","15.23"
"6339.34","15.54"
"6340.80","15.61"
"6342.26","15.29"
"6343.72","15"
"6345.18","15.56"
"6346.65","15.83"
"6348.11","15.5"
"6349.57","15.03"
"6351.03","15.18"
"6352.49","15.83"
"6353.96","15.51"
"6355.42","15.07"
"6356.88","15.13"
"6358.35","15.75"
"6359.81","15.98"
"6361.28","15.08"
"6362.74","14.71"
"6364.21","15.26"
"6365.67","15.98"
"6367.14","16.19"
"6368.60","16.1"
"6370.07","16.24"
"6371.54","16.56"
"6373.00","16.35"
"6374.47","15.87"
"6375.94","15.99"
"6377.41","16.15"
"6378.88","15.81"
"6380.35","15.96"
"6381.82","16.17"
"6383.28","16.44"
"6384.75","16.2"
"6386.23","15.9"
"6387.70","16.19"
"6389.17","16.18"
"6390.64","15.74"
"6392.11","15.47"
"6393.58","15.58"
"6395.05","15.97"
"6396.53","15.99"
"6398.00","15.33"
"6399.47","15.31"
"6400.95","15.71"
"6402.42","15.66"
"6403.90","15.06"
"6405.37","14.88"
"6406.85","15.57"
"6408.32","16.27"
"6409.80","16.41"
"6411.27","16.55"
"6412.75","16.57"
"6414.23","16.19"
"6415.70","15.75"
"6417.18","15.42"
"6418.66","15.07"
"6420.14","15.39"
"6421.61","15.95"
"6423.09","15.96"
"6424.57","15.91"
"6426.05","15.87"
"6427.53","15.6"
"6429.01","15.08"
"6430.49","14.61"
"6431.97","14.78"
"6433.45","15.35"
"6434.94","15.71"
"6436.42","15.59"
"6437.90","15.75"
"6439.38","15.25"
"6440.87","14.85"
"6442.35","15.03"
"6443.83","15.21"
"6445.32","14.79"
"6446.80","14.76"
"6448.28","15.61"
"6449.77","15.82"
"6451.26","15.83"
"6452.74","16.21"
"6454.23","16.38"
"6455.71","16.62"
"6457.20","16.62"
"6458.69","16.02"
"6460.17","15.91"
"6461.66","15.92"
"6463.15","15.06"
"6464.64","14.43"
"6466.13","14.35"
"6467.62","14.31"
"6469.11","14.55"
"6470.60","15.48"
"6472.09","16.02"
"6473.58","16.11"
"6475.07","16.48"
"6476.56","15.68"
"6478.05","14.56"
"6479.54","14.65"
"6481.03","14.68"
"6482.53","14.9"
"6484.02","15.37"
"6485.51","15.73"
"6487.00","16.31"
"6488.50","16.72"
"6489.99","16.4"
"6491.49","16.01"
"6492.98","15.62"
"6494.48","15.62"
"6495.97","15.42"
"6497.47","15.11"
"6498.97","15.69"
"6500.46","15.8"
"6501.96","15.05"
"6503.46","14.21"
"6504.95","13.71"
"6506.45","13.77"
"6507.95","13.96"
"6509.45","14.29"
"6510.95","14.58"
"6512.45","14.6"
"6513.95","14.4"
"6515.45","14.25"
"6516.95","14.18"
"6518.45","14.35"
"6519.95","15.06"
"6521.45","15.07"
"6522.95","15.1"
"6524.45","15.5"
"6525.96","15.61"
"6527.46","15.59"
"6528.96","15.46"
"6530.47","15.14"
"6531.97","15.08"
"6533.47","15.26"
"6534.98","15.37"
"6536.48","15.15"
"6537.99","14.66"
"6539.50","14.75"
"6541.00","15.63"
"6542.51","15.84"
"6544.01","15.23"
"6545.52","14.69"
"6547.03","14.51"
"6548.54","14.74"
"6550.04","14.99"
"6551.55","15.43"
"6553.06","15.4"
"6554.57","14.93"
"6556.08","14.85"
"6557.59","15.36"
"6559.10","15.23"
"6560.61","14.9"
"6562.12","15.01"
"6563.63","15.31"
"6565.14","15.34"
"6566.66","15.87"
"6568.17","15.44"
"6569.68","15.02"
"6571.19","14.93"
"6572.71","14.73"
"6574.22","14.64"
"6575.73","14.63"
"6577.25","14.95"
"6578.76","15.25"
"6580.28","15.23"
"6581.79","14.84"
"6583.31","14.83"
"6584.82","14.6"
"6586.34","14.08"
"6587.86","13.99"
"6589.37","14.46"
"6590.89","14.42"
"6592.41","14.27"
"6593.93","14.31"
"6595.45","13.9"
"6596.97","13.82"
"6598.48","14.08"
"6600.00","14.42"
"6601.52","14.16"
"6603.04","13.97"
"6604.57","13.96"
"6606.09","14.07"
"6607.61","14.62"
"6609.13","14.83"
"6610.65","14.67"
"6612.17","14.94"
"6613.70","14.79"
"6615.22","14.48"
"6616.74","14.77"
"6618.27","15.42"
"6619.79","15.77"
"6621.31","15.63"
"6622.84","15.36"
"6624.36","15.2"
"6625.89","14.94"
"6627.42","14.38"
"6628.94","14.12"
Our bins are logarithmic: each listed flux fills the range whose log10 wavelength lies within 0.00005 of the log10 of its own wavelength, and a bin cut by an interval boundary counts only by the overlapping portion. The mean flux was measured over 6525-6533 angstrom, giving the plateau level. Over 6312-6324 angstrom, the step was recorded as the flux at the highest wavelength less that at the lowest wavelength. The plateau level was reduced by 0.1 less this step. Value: 15.15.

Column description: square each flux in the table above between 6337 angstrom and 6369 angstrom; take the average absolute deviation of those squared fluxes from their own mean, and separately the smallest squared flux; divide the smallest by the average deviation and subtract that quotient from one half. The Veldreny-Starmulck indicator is -20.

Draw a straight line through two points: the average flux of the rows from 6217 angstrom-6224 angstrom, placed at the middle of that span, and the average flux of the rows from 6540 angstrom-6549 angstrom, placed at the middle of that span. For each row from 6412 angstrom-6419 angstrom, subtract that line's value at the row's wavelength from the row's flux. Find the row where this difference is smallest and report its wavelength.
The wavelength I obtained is 6418.66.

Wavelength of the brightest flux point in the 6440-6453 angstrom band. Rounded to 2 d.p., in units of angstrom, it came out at 6452.74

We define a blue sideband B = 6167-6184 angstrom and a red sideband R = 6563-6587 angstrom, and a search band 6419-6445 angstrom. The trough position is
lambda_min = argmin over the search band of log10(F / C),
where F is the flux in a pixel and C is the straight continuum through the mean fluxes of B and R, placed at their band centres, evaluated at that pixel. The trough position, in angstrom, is 6430.49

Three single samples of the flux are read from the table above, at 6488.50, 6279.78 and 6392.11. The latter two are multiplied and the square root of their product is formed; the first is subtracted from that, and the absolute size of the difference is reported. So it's 1.5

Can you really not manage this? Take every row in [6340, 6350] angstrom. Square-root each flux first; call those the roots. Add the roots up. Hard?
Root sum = 27.5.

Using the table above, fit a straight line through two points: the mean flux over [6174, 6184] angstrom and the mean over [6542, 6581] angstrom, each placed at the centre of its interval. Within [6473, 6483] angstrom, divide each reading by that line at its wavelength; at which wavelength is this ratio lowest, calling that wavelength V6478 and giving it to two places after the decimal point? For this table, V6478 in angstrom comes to 6478.05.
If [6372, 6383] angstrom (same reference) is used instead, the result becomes 6378.88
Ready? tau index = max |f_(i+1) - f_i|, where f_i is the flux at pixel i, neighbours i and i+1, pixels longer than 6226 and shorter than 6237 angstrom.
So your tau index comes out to 1.0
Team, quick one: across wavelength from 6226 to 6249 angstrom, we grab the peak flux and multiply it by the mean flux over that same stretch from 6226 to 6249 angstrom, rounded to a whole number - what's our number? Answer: 237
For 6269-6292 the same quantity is 256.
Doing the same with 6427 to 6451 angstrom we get 241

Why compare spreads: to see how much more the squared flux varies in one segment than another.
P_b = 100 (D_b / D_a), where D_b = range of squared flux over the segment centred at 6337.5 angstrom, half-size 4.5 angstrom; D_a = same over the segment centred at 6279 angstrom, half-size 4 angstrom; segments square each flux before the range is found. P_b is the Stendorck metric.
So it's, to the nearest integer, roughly 24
